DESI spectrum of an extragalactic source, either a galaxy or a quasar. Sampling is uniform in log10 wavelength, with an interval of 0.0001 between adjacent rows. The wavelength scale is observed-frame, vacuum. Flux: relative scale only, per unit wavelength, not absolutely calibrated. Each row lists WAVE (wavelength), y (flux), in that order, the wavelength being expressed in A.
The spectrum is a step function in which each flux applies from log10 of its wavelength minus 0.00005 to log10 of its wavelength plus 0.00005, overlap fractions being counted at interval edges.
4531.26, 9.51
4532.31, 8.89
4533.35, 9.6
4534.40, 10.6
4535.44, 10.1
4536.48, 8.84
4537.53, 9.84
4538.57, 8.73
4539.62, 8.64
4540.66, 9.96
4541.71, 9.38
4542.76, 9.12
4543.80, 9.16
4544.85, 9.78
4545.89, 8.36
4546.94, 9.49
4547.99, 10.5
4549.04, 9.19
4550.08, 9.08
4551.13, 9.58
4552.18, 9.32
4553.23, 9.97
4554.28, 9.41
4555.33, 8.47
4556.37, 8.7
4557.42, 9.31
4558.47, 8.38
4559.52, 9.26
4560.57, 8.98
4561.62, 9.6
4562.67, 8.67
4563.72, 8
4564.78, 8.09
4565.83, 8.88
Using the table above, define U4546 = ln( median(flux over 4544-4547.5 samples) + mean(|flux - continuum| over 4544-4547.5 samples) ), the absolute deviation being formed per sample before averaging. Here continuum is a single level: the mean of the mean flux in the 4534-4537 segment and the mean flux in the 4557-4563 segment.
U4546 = 2.30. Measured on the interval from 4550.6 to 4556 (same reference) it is 2.28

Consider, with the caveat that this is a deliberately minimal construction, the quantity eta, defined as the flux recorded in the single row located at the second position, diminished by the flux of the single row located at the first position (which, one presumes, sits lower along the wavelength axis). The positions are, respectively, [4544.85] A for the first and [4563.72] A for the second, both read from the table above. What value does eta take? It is -1.8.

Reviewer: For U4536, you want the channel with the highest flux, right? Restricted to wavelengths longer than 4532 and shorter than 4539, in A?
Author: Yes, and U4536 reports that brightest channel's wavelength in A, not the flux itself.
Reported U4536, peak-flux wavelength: 4534.40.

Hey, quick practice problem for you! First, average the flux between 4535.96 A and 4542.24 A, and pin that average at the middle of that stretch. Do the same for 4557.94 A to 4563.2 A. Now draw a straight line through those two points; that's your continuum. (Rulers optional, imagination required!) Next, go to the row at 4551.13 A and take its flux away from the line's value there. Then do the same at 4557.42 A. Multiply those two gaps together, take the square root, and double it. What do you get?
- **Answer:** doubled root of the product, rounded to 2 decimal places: 0.76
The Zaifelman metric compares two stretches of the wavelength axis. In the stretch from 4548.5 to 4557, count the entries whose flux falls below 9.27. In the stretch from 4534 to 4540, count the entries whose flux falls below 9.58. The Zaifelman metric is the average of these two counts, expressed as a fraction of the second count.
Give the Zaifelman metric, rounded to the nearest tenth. 1.2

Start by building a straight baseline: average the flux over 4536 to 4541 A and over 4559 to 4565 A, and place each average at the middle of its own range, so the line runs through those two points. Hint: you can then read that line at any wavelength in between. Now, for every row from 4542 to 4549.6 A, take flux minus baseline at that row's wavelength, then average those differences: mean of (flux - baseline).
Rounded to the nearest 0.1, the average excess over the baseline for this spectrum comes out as 0.3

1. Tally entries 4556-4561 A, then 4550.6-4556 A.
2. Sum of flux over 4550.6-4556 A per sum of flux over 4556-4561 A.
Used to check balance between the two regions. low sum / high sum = 1.05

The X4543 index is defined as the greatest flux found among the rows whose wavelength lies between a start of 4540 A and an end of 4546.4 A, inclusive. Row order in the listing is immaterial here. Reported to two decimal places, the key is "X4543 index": 9.96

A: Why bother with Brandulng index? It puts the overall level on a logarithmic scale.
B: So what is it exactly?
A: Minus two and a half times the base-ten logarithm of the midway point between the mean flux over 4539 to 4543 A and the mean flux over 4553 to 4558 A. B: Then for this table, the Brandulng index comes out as -2.41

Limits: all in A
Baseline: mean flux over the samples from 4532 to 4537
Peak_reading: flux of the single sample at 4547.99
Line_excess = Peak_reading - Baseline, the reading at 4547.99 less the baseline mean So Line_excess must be 0.9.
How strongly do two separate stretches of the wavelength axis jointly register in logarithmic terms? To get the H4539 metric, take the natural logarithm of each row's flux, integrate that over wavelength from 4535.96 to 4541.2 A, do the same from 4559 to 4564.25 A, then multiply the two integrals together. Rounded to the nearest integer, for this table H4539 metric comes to 133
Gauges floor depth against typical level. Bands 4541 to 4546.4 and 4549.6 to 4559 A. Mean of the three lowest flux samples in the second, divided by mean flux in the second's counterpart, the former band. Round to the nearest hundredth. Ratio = 0.93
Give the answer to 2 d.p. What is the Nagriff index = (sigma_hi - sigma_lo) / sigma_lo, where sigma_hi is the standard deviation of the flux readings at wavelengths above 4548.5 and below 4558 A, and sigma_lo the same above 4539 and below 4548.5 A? -0.32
